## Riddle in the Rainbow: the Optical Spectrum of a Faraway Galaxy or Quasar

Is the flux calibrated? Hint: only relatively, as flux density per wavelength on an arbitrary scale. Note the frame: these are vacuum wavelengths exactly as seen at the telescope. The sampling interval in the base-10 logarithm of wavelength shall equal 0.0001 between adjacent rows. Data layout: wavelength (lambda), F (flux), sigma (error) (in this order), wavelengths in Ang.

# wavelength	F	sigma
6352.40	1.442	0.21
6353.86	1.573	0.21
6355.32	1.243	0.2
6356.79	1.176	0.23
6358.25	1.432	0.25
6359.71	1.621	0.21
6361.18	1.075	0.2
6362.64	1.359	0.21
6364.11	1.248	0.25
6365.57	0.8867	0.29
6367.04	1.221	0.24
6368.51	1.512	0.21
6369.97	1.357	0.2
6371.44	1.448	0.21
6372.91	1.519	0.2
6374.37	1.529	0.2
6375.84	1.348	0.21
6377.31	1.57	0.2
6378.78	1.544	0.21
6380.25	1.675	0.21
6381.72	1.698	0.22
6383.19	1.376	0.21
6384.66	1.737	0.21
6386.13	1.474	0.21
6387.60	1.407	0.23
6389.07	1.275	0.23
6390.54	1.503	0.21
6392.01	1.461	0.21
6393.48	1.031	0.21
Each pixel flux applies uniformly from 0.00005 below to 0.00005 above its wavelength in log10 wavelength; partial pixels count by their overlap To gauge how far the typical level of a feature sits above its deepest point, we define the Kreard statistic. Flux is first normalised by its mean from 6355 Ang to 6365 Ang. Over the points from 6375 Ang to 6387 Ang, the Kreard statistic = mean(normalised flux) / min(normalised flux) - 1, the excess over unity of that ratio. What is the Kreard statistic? 0.15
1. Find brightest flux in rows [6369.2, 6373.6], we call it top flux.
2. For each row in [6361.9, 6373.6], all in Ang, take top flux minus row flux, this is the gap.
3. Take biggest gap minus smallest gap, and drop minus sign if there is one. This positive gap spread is 0.6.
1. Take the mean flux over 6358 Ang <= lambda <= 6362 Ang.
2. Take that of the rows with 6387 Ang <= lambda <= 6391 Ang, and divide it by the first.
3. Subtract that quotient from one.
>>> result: -0.01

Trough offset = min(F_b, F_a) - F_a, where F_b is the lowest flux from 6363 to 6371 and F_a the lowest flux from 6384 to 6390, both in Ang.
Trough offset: -0.39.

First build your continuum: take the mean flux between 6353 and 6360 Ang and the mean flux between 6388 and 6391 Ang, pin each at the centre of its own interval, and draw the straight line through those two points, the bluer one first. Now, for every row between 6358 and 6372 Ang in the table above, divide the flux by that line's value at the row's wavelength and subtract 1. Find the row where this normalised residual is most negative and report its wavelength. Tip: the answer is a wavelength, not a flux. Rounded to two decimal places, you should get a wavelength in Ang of 6365.57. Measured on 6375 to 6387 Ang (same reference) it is 6375.84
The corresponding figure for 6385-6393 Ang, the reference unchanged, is 6389.07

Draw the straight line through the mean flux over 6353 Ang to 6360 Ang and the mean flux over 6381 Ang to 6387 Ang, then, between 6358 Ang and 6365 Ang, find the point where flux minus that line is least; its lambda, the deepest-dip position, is 6361.18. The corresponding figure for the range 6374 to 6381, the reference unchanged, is 6375.84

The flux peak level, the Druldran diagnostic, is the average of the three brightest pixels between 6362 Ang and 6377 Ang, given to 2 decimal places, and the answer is 1.52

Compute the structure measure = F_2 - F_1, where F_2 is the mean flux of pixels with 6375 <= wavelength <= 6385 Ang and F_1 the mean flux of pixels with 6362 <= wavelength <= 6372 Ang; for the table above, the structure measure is 0.27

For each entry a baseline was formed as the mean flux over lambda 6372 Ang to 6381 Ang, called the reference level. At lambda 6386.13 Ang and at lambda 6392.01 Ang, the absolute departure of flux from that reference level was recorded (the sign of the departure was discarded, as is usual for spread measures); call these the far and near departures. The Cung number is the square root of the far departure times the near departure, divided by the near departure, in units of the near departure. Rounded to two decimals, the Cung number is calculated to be 0.90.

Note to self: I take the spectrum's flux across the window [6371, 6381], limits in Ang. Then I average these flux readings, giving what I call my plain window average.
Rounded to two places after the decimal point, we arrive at 1.52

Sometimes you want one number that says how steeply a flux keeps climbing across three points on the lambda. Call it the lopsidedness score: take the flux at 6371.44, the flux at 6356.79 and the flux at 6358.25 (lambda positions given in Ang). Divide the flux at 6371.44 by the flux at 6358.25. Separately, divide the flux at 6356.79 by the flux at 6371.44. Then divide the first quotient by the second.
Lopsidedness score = 1.25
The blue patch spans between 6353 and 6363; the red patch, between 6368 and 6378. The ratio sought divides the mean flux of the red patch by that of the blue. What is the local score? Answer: 1.08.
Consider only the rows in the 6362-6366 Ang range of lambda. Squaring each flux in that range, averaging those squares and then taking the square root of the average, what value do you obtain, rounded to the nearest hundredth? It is 1.18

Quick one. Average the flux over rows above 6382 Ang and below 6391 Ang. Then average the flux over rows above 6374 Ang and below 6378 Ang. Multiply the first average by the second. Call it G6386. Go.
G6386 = 2.17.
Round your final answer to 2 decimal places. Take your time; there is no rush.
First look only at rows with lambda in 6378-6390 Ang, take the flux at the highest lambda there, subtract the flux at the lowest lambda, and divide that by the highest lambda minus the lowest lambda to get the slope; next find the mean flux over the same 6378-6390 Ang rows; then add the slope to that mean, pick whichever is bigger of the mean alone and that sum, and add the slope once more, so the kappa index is 1.50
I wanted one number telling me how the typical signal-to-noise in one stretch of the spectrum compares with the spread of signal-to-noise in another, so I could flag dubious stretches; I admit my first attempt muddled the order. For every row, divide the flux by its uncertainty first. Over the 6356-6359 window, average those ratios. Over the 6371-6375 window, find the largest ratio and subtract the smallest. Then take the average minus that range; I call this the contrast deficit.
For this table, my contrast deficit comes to 4.7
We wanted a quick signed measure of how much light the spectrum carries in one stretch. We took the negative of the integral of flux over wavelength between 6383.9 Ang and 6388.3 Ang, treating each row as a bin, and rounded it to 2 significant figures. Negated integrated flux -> -6.8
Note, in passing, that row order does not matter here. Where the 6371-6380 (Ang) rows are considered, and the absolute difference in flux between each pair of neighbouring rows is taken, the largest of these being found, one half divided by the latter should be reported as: 2.3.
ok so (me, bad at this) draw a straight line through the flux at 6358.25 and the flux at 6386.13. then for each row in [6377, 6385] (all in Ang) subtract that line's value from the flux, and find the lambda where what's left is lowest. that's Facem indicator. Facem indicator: 6383.19 Ang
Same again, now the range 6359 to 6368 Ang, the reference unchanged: 6365.57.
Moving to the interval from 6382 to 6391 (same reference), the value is 6389.07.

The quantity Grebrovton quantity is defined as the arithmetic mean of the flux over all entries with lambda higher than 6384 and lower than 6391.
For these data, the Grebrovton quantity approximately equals 1.48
